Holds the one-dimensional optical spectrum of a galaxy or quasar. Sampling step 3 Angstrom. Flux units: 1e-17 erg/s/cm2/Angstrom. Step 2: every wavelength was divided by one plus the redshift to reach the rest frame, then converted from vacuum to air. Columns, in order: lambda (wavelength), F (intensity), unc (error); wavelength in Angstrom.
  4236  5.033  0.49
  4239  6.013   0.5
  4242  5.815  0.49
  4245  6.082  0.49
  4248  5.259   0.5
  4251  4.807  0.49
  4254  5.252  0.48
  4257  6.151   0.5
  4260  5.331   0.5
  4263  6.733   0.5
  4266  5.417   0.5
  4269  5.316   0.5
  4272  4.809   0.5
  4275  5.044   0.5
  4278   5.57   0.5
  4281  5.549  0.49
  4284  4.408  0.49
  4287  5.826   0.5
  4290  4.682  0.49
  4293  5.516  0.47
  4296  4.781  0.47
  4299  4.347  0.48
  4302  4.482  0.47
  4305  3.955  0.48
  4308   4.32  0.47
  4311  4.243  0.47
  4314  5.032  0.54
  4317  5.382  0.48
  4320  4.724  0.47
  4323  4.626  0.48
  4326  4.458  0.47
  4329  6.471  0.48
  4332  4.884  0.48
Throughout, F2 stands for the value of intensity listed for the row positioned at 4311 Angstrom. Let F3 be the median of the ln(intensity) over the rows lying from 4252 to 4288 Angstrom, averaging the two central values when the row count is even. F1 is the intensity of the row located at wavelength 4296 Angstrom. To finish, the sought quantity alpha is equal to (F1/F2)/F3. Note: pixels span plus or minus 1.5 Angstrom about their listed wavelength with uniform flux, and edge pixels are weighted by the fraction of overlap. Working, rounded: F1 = 4.781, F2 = 4.243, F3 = 1.68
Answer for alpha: 0.7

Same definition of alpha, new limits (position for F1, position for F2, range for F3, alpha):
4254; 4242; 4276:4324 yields 0.6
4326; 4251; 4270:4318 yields 0.6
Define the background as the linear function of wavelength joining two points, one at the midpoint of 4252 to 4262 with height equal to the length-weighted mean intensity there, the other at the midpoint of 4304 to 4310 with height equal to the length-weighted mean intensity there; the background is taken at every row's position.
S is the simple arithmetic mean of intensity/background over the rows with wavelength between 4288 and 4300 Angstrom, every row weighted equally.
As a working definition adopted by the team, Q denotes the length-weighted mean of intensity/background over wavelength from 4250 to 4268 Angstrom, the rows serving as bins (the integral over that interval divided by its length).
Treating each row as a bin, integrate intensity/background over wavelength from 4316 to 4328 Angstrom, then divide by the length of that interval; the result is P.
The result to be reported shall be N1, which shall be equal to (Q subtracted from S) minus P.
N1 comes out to -1.25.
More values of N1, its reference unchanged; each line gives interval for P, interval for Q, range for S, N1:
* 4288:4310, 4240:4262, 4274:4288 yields -0.94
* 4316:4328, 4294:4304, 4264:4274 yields -1.35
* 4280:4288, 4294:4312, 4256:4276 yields -1.07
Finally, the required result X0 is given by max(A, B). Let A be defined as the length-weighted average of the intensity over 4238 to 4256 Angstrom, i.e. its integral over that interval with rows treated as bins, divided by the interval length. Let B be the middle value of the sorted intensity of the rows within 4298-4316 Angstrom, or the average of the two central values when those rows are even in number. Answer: 5.54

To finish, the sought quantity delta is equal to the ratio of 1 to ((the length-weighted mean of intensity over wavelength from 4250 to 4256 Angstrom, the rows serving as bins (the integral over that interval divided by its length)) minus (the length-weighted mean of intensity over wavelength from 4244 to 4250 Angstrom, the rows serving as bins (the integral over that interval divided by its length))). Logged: -2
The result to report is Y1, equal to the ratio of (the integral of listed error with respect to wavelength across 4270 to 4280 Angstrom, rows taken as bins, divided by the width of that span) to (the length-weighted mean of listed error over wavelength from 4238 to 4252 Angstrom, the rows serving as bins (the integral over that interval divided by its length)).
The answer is 1.011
